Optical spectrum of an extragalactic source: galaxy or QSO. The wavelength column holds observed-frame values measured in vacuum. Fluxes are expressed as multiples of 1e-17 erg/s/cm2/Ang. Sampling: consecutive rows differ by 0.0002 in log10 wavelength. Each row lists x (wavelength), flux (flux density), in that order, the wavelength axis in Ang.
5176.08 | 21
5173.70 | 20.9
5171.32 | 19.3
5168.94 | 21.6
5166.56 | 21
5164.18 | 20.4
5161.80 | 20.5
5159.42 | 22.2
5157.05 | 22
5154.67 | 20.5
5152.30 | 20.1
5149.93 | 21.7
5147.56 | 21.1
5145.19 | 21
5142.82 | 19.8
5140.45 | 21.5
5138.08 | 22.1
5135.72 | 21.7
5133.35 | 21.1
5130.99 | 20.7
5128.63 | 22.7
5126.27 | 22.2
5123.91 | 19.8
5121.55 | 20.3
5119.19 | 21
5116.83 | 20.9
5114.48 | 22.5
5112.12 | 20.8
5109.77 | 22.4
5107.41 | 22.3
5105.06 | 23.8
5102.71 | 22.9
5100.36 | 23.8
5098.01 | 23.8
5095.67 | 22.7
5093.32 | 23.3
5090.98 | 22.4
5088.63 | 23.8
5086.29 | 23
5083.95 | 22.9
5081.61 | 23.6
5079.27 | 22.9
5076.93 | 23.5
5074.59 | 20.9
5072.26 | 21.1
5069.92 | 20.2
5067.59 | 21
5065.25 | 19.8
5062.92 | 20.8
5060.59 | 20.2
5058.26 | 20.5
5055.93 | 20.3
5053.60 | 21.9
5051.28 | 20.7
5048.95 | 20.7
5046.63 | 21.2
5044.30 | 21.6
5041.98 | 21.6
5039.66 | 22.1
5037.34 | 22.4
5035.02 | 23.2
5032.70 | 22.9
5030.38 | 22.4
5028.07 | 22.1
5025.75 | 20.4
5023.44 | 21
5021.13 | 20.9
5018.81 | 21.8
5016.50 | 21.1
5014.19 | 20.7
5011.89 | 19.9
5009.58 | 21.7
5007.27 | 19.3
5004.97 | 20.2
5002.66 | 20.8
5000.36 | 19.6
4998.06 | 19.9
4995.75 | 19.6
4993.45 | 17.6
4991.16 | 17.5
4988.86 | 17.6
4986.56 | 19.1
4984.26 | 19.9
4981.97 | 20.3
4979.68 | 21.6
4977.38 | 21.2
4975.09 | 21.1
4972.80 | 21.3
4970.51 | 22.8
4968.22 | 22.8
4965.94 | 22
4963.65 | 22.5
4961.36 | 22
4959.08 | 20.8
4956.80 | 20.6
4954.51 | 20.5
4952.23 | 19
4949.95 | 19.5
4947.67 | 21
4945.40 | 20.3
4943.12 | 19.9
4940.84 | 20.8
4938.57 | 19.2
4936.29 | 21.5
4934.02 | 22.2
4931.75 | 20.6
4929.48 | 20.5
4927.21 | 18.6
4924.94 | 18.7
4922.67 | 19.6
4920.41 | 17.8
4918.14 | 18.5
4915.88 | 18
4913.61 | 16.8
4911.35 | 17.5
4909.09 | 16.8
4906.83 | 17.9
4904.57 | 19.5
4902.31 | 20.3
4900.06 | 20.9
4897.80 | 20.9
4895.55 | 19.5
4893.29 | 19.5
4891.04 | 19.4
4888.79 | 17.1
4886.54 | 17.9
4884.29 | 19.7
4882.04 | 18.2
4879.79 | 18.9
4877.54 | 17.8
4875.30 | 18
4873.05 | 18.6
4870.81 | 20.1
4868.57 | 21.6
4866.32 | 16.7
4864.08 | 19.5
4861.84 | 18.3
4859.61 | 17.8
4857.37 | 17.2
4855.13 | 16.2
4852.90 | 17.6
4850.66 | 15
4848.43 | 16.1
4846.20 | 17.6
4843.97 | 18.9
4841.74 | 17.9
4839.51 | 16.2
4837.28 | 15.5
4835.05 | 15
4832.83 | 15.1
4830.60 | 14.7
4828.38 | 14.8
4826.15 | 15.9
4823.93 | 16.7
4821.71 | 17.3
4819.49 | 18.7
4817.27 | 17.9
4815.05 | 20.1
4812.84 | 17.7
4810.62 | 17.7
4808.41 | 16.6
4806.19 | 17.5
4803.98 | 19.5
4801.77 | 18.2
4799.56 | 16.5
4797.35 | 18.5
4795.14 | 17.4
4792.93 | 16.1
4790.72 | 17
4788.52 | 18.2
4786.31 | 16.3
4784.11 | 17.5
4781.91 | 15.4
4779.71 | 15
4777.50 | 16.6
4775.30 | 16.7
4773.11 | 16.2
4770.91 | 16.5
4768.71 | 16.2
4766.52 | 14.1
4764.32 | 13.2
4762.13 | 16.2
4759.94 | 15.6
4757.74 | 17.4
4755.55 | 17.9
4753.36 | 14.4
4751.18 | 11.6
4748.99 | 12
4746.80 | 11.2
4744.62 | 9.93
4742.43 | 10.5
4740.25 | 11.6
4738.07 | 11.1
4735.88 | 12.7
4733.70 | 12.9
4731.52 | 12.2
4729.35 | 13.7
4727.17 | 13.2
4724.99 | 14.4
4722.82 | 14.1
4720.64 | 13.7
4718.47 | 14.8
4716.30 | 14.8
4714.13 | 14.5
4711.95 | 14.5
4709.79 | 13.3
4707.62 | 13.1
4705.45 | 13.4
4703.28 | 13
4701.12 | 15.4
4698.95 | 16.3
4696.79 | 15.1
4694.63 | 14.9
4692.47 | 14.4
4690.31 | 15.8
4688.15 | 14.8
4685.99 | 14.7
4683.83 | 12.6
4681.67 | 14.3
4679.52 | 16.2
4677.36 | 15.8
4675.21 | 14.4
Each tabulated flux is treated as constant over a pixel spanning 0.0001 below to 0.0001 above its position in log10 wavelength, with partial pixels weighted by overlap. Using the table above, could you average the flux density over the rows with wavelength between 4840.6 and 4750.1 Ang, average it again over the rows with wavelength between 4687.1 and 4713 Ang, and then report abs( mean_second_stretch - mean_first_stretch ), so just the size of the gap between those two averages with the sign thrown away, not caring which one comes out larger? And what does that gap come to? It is 1.98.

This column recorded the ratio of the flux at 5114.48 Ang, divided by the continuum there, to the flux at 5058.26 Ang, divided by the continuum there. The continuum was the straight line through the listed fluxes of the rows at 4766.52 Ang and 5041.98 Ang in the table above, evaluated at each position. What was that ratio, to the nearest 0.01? 1.03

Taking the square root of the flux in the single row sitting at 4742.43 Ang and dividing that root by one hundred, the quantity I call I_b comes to 0.0324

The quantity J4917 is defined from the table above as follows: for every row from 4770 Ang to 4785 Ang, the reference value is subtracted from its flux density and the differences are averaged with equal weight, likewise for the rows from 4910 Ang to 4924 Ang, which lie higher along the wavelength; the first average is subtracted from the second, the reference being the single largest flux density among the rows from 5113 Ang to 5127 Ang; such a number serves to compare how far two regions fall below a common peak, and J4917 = 2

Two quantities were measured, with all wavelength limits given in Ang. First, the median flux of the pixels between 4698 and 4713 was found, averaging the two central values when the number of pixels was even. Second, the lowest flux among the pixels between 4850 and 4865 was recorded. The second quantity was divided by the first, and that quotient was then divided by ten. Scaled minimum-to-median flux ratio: 0.112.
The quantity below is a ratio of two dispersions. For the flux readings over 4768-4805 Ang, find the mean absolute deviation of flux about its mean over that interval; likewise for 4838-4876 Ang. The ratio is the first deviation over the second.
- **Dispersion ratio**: 0.77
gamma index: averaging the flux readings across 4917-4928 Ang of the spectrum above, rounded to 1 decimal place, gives 18.6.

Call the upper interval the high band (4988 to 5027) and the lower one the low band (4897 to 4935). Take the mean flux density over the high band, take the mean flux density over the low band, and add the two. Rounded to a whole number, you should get 39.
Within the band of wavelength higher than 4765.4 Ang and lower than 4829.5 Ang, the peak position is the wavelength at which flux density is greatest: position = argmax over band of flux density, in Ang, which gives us 4815.05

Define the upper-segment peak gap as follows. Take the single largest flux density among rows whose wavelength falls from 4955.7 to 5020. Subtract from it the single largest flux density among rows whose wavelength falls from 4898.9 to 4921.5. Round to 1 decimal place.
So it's 1.9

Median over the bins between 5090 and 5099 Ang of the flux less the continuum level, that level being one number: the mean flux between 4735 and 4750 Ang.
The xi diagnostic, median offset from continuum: 12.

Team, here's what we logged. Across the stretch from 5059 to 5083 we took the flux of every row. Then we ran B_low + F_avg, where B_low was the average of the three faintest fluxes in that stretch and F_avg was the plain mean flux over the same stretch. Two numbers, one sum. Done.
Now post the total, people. 41.5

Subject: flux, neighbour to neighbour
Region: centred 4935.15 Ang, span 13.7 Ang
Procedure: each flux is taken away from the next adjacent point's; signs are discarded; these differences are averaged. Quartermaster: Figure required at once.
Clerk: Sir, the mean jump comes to 1.26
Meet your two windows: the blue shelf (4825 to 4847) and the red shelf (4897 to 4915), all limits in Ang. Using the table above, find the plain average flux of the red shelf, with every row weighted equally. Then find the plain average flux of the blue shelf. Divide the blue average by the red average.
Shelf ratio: 0.86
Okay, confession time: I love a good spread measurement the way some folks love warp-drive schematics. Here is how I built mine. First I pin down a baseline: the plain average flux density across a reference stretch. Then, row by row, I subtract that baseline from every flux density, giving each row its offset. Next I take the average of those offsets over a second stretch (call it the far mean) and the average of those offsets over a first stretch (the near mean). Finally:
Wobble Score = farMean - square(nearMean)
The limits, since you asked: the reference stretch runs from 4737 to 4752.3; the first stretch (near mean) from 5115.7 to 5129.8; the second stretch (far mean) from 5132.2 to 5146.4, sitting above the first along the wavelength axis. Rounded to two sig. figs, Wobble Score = -90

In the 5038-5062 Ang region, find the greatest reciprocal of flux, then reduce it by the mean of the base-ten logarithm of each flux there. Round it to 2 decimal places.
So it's -1.27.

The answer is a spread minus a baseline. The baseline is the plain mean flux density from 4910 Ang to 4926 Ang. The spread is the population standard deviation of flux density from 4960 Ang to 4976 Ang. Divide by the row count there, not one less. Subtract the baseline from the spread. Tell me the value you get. -17.5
